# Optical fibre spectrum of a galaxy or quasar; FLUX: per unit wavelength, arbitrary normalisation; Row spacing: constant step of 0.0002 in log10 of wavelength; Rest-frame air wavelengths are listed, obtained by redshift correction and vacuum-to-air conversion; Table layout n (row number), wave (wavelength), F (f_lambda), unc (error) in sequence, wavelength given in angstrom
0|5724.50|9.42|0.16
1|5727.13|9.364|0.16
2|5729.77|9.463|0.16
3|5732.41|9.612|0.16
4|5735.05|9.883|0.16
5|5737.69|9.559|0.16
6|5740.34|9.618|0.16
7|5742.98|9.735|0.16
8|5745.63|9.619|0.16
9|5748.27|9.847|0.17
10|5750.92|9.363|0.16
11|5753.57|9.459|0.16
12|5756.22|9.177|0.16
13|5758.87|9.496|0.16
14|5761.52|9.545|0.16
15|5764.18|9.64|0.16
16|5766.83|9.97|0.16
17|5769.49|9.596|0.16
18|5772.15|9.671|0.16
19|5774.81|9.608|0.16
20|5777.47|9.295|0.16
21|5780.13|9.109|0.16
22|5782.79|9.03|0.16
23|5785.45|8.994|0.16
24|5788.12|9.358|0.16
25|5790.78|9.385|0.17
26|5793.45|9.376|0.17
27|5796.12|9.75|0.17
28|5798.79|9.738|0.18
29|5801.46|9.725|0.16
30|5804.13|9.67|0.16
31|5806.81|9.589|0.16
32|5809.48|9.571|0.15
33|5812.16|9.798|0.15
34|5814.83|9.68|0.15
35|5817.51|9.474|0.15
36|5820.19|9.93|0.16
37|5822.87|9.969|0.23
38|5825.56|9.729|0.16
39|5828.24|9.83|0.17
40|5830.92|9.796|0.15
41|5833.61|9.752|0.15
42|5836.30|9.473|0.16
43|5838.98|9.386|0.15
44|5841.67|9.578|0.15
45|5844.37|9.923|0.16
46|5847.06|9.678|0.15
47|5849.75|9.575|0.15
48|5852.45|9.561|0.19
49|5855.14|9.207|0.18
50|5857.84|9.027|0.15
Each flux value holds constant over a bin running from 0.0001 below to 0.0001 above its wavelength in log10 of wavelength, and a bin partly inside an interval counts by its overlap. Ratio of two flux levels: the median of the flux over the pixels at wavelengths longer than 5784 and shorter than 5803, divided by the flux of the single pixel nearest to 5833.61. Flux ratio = 0.96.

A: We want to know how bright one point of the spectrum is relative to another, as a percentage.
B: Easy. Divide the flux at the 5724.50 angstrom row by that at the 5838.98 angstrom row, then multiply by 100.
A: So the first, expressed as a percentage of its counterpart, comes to 100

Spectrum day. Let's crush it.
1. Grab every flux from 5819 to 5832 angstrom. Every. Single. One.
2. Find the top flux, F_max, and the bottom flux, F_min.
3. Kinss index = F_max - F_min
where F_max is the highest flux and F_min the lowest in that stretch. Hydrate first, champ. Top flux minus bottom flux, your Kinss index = 0.24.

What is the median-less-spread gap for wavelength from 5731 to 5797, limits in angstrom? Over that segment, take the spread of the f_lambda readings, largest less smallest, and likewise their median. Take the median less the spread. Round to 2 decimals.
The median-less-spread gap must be 8.58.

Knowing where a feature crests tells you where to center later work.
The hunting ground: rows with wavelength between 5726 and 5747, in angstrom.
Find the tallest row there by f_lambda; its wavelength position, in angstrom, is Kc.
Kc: 5735.05 angstrom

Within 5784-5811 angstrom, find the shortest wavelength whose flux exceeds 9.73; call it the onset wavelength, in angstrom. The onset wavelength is 5796.12 angstrom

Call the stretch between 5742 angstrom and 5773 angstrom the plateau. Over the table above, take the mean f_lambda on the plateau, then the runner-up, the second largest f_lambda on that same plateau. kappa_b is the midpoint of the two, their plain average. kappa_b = 9.72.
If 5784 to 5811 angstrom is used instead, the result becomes 9.63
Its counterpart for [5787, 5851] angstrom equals 9.79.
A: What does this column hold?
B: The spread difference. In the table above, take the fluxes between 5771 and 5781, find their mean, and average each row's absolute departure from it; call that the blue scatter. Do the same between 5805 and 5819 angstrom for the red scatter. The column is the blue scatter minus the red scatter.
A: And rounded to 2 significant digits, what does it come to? 0.13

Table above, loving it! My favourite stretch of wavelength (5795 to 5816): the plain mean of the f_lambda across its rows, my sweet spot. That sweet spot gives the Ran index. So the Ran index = 9.69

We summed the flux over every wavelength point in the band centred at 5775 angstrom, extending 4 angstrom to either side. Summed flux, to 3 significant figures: 28.6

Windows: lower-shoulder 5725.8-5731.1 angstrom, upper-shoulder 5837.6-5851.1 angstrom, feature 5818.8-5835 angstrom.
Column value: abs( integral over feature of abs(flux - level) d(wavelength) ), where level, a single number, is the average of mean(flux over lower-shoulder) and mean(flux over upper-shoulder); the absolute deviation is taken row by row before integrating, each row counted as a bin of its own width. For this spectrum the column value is 5.0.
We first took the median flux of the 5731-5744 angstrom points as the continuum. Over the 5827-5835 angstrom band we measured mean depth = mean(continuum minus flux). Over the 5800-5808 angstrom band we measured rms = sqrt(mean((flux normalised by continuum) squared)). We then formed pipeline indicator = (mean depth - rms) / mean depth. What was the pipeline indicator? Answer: 6.8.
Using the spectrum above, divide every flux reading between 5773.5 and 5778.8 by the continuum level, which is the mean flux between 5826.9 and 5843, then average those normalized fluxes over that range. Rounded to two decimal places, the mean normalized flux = 0.98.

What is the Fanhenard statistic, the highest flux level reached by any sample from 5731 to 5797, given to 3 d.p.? 9.970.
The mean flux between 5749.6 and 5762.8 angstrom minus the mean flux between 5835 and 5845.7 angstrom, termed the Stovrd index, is -0.18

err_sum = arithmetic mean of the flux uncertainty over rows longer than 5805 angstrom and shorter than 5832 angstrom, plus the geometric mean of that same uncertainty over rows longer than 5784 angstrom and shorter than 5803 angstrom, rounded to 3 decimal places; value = 0.330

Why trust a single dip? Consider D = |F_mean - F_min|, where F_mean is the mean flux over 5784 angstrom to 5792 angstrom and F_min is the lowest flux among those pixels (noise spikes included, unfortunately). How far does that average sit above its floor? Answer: 0.25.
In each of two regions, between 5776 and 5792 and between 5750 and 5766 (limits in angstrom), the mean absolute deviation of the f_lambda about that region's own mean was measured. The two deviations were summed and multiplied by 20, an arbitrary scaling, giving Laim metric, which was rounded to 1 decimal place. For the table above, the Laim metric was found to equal 5.4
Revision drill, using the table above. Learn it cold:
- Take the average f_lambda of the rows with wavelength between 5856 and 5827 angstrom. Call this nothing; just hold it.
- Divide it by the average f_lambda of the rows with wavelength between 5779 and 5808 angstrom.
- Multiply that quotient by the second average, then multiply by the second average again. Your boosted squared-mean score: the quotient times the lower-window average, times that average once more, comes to 90.7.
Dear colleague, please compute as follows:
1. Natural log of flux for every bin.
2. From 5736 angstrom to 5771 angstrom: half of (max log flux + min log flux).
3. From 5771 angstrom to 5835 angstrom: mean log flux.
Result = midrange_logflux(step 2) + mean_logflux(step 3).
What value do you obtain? 4.517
